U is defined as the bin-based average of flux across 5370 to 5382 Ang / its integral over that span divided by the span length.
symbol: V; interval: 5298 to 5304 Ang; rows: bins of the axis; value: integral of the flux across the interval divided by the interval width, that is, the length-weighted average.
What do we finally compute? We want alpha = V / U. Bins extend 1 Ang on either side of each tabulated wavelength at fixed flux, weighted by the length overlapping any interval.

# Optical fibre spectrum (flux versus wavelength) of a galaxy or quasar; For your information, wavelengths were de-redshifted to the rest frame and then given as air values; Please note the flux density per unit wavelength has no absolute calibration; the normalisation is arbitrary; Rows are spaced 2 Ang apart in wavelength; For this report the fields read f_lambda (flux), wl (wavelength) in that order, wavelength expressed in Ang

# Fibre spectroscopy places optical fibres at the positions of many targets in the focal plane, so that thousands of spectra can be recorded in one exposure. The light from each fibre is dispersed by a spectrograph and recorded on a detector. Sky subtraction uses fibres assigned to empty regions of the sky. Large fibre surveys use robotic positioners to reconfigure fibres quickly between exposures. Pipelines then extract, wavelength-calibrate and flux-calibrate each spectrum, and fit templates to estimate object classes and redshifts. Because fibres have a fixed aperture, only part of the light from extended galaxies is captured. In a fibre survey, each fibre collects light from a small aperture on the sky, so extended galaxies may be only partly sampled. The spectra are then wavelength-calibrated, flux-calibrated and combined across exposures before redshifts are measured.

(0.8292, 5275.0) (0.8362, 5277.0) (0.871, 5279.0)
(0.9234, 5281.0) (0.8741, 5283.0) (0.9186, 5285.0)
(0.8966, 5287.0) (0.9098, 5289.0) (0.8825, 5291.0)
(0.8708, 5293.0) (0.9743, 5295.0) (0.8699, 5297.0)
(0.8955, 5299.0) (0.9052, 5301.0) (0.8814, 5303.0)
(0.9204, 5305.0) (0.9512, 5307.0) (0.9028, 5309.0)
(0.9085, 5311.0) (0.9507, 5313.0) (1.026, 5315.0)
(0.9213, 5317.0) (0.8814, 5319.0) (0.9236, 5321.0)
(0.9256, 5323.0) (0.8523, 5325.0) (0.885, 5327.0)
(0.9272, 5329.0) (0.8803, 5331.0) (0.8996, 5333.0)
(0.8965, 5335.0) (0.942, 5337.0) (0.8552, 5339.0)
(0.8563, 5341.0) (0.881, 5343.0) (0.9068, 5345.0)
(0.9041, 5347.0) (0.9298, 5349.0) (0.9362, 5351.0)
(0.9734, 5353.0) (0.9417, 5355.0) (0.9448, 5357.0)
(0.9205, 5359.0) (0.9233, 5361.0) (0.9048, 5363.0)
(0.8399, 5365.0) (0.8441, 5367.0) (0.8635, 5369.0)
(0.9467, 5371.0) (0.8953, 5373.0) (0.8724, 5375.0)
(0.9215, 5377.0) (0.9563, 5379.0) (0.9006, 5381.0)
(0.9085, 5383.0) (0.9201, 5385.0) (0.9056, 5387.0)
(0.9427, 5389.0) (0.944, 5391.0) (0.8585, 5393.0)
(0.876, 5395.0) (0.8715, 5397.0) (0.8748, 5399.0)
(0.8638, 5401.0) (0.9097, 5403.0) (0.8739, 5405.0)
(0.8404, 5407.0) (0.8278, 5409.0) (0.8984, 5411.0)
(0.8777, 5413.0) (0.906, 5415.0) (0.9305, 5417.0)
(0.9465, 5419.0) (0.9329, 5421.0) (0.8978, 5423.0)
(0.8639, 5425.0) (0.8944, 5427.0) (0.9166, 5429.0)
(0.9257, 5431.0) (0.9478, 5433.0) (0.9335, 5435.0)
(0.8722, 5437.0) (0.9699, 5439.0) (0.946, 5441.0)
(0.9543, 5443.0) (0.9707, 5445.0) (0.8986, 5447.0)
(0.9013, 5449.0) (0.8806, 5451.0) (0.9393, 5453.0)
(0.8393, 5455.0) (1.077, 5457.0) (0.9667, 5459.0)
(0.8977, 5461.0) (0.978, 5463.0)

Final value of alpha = 0.98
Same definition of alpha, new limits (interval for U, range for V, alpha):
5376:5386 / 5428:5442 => 1.01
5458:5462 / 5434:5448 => 1.00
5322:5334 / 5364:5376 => 0.98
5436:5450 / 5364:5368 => 0.90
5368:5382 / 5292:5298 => 1.00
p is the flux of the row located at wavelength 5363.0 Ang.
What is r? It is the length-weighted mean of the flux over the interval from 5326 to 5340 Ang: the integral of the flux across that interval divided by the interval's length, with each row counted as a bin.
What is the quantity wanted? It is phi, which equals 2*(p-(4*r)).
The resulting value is -5.37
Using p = 0.9048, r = 0.898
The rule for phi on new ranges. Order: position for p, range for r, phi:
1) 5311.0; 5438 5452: -5.64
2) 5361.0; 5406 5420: -5.27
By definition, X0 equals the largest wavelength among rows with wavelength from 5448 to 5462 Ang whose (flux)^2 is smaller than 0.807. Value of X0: 5461.0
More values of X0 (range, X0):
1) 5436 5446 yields 5437.0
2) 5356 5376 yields 5375.0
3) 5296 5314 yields 5303.0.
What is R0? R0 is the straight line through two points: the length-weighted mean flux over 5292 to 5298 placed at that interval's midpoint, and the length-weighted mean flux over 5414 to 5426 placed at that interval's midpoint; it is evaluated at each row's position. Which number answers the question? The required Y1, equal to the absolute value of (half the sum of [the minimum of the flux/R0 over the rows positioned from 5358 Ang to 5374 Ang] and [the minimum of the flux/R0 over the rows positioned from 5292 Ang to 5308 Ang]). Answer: 0.942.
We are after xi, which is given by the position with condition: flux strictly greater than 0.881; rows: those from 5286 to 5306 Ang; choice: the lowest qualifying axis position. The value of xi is 5287.0 Ang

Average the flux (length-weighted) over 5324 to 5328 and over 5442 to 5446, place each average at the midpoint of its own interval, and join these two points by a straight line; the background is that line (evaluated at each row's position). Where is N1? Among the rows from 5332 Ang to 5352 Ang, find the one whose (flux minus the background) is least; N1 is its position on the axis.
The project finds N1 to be 5341.0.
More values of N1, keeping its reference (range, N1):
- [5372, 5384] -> 5375.0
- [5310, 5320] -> 5319.0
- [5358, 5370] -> 5365.0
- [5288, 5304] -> 5297.0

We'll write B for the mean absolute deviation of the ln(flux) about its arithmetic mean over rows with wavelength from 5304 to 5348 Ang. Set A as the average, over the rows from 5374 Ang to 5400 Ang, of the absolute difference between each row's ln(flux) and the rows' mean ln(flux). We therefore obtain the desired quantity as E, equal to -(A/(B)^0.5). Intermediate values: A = 0.0290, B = 0.030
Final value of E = -0.166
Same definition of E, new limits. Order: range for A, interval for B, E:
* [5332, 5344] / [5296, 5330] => -0.156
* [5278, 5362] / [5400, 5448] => -0.159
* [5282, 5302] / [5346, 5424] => -0.132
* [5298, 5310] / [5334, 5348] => -0.118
